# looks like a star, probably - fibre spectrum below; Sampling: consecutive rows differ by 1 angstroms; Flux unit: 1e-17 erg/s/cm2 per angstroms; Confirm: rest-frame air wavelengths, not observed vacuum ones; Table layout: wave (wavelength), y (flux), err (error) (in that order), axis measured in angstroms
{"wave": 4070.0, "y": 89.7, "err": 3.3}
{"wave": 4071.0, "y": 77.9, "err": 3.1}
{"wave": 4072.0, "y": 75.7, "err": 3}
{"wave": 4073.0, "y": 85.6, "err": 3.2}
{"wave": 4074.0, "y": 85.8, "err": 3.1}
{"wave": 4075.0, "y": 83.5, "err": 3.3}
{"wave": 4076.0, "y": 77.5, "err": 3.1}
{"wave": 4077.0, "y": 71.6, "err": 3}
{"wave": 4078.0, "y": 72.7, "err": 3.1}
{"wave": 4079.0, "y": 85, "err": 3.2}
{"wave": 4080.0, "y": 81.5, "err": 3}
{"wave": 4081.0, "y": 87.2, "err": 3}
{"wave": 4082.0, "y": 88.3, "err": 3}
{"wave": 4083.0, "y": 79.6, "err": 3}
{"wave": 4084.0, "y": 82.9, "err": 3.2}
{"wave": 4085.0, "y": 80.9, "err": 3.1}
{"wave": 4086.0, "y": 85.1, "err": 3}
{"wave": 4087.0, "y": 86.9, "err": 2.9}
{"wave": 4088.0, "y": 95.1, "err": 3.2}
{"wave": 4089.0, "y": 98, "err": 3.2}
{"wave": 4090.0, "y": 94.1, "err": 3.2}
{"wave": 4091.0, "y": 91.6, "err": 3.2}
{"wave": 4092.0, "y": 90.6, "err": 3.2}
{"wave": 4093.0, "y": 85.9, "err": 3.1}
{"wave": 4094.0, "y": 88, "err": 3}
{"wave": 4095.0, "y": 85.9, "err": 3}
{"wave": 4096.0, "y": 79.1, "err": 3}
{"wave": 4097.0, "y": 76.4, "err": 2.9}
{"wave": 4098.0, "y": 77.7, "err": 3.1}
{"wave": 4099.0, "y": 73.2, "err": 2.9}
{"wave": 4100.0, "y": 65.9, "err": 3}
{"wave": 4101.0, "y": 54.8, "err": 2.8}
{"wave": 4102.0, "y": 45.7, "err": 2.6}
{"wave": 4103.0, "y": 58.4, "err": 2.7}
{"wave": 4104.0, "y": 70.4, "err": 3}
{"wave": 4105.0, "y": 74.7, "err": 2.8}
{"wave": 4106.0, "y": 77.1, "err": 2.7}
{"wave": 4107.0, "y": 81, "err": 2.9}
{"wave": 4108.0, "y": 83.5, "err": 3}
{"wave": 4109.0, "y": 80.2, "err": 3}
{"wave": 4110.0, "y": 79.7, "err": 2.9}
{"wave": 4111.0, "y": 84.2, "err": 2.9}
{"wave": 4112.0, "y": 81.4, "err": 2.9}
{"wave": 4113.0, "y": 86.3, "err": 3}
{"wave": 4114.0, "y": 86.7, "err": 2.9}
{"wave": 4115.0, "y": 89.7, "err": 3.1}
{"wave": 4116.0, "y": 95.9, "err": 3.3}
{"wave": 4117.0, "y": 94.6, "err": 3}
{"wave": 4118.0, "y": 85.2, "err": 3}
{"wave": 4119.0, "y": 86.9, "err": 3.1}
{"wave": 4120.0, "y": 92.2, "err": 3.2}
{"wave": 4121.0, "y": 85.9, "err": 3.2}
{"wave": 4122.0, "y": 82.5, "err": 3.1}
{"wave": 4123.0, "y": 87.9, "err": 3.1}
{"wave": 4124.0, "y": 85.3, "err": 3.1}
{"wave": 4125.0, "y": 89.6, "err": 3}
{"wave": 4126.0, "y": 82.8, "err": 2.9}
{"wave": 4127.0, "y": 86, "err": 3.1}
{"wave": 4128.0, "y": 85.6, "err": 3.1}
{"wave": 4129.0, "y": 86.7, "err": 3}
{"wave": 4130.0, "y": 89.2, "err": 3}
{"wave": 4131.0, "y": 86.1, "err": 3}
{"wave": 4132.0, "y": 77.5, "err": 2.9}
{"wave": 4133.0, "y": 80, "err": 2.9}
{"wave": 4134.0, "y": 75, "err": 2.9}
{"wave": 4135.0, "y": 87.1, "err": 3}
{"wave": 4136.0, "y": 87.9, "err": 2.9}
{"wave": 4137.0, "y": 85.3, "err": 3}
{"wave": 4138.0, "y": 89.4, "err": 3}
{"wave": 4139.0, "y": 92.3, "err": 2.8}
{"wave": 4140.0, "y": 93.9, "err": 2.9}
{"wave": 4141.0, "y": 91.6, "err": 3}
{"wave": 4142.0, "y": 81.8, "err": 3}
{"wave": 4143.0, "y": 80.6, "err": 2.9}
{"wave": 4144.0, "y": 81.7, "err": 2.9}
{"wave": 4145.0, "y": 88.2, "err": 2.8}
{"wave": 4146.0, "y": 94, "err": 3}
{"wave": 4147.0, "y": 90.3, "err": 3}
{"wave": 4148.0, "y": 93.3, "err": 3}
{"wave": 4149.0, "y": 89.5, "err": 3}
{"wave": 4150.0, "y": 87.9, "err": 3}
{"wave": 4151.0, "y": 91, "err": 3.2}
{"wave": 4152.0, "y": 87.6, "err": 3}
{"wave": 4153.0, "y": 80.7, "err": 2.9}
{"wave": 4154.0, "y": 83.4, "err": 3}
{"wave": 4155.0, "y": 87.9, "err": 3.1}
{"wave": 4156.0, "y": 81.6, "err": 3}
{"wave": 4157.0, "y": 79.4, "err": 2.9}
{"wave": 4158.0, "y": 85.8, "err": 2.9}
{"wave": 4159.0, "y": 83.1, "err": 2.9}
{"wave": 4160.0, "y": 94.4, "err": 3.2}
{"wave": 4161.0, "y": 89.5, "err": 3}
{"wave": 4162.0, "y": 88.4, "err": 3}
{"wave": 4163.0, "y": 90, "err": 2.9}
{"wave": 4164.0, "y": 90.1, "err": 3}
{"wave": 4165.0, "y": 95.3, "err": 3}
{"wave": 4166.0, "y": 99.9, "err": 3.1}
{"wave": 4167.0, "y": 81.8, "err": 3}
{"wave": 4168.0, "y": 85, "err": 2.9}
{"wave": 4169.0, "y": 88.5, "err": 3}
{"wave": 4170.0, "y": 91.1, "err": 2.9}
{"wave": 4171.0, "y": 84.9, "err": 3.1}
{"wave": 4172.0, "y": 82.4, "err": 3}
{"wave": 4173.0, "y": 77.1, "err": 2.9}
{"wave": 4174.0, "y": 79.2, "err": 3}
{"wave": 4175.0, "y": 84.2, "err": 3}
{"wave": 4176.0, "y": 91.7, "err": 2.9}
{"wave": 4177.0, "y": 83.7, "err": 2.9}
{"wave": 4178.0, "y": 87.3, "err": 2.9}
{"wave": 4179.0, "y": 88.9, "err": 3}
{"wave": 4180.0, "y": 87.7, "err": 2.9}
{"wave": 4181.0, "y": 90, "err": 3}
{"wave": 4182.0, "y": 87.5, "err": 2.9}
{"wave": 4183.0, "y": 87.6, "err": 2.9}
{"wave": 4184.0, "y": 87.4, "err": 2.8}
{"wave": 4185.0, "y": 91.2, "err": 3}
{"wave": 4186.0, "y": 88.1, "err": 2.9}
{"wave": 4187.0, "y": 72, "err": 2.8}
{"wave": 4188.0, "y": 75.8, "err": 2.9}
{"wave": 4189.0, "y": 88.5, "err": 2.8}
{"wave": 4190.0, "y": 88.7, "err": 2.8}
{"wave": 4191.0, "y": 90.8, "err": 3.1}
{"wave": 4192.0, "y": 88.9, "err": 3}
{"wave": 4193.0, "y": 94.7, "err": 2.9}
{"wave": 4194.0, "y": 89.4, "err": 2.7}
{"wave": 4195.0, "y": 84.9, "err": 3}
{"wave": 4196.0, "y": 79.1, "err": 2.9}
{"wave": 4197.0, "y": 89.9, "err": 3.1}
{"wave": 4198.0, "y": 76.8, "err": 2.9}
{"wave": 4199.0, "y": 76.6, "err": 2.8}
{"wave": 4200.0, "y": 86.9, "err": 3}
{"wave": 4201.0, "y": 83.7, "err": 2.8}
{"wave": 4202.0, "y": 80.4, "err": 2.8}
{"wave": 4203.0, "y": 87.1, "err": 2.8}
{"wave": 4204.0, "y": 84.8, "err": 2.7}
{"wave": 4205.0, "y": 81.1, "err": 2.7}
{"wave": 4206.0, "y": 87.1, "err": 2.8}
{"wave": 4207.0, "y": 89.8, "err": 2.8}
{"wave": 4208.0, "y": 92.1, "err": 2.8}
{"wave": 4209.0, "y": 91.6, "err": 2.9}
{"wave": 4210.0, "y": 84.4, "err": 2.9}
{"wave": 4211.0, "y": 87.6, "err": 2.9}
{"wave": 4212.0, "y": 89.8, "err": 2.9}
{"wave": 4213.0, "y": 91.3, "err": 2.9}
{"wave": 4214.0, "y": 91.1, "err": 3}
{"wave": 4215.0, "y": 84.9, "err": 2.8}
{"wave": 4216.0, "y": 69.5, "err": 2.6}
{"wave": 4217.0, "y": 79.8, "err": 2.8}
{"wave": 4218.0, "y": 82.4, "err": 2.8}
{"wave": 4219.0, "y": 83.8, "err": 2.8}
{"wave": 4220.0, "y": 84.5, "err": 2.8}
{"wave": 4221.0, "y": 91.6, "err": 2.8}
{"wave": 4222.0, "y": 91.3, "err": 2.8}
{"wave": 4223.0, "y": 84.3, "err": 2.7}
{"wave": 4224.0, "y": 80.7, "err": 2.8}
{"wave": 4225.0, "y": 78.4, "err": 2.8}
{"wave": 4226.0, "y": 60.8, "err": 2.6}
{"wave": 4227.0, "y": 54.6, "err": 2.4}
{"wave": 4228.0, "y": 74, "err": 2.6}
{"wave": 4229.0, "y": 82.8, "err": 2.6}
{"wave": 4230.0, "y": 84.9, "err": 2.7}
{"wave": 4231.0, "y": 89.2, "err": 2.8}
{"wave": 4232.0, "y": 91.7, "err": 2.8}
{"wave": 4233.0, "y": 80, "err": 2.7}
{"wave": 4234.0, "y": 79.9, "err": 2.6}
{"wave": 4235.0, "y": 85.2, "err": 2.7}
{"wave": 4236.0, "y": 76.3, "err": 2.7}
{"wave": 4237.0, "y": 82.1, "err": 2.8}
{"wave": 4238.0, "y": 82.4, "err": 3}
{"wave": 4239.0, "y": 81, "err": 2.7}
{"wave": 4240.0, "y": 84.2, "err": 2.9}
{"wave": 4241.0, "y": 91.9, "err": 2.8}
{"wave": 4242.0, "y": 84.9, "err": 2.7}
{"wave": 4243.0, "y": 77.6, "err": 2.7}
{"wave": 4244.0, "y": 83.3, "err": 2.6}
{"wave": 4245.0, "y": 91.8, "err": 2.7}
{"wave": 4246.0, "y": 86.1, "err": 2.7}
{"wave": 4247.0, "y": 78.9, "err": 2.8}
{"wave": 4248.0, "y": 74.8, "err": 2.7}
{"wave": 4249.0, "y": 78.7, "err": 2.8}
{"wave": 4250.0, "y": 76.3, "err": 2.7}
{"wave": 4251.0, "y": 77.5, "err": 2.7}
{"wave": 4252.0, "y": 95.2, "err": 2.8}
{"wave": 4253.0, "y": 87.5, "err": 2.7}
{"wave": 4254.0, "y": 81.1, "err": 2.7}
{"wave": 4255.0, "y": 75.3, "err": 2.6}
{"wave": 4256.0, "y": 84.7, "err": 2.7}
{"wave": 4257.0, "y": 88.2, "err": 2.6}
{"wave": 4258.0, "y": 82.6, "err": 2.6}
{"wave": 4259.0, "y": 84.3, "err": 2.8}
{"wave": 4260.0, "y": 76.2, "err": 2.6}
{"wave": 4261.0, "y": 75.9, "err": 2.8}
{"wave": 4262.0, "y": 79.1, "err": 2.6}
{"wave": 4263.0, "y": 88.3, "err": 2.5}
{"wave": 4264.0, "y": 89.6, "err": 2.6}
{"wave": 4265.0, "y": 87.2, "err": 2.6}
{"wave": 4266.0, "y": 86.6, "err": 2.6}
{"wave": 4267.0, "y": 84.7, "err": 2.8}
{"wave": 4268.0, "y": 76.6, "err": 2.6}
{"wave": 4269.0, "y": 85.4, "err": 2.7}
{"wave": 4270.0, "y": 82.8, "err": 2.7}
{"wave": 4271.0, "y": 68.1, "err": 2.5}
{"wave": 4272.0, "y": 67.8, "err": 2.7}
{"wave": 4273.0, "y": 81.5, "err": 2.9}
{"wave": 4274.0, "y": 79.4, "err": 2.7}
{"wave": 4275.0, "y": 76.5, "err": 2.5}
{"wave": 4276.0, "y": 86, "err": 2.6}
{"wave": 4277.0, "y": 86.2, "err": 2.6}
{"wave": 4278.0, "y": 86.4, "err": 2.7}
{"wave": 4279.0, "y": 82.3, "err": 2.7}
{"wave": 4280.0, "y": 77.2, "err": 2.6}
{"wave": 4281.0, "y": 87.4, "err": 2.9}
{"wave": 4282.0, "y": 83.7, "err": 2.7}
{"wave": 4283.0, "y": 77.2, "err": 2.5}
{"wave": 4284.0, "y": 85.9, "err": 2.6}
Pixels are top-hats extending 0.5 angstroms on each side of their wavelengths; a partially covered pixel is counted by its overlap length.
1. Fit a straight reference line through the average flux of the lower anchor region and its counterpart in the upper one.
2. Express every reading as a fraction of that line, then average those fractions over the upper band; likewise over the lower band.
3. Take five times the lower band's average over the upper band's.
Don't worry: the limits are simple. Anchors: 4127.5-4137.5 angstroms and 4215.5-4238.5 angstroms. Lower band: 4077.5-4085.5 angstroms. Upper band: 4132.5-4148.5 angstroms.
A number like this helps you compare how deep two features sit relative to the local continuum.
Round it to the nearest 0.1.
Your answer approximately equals 4.6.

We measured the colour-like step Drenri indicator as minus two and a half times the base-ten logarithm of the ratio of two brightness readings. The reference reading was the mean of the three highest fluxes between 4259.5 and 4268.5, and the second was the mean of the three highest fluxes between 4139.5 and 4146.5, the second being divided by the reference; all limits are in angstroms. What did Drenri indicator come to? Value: -0.06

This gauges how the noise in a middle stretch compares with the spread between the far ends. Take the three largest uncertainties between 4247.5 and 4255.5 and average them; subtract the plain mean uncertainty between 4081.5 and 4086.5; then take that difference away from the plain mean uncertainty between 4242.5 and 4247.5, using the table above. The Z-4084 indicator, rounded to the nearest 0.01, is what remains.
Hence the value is 2.99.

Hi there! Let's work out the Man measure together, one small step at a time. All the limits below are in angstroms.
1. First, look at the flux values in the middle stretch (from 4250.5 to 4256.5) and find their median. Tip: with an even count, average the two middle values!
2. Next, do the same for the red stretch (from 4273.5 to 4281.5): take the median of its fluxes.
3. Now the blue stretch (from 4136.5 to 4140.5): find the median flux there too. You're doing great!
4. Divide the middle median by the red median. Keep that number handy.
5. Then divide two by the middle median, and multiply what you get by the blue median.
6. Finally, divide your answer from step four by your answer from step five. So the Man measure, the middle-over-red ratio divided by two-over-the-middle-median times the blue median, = 0.449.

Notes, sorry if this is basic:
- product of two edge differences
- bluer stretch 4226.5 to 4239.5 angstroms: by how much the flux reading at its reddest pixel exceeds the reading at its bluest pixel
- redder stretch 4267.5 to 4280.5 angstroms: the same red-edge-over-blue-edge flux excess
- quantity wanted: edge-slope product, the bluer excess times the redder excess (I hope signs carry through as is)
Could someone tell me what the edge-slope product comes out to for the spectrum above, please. 16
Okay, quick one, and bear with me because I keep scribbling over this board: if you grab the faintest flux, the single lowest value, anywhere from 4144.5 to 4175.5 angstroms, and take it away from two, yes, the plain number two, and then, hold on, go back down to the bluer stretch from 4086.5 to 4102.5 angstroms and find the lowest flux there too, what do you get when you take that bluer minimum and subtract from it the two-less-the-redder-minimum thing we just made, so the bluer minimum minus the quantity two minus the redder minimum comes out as 121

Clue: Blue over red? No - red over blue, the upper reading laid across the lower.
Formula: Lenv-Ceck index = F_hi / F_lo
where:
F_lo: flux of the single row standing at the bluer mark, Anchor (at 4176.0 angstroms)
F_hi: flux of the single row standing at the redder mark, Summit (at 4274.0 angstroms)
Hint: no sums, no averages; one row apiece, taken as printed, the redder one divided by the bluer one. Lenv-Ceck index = 0.87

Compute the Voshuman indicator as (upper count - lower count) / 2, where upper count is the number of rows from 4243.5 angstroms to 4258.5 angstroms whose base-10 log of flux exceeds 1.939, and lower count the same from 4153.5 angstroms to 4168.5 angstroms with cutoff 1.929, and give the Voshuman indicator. -3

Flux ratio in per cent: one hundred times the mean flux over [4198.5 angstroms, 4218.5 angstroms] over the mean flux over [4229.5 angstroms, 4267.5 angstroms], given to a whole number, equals 102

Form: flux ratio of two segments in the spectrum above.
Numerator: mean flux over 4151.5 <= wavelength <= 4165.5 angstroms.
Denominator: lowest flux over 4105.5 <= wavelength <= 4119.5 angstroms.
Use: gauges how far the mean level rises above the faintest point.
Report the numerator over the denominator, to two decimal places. 1.13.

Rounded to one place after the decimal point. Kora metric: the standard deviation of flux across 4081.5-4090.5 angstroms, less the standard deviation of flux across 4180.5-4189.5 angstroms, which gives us -0.1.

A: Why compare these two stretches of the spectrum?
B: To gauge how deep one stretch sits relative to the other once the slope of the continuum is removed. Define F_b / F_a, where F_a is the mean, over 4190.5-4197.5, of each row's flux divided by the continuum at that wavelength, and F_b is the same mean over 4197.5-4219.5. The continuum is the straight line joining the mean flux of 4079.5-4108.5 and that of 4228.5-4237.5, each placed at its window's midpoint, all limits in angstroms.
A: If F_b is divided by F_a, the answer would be 0.955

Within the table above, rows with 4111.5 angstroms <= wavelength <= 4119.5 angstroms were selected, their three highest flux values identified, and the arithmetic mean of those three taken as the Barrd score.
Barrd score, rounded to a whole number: 93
